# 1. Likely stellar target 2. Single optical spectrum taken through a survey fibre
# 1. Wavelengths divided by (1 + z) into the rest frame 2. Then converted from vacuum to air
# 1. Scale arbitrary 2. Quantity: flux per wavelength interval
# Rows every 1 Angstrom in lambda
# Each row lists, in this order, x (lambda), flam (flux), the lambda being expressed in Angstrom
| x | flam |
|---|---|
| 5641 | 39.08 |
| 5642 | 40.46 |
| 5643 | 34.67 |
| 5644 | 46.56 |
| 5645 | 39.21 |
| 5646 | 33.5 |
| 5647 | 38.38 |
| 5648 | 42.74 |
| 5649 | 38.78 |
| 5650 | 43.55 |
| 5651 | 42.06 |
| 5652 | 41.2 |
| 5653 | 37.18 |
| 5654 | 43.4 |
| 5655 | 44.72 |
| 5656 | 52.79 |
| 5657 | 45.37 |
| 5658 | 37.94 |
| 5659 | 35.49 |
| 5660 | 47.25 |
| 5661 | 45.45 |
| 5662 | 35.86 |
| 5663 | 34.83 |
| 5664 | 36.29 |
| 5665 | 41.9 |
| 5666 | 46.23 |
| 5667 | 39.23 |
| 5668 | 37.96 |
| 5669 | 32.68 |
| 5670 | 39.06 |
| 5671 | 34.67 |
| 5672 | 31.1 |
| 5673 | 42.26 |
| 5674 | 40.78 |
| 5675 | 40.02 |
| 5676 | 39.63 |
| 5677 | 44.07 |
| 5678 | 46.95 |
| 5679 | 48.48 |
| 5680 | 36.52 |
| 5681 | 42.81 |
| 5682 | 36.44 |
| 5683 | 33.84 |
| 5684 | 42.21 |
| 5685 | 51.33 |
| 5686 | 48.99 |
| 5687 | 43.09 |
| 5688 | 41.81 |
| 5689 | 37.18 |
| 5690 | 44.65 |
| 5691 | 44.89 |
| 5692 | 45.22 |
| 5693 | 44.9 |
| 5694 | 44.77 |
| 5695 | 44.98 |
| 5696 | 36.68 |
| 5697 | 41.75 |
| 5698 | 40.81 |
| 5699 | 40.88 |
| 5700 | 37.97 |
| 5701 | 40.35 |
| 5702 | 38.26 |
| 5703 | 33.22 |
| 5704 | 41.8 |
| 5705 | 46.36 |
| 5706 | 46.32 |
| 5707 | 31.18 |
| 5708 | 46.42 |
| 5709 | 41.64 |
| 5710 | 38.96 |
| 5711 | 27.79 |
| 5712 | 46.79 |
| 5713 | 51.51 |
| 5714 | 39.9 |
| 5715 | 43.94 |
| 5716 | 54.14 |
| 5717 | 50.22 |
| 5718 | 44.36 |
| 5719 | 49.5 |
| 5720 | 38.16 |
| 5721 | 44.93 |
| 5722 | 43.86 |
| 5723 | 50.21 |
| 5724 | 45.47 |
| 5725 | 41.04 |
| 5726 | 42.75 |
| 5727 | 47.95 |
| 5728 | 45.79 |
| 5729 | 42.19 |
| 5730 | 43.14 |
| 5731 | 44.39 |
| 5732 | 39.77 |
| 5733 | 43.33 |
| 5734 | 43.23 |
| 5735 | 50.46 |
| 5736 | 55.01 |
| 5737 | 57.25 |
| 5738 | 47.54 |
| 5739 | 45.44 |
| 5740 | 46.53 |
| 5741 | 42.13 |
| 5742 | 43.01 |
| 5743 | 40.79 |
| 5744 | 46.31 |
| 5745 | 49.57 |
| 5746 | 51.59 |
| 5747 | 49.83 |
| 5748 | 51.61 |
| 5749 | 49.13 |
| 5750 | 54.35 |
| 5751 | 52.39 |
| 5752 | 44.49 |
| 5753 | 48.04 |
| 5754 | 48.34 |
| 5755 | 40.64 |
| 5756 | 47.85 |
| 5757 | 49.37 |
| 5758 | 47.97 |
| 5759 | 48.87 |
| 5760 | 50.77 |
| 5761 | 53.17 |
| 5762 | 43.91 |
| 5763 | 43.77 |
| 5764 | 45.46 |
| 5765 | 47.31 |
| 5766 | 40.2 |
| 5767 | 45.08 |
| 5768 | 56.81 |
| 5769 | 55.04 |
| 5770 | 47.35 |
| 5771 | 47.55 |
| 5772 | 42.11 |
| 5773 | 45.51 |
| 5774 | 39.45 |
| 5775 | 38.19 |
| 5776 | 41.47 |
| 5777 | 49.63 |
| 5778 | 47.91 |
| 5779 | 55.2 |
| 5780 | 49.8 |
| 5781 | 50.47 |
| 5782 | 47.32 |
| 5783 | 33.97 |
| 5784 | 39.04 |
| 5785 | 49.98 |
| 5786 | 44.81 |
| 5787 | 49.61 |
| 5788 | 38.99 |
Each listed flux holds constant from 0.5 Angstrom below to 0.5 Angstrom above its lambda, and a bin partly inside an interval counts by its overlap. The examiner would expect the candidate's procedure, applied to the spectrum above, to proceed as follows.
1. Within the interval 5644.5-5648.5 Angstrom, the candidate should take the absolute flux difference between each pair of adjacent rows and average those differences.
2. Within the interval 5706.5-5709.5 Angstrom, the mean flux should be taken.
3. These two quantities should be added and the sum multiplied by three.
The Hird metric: 134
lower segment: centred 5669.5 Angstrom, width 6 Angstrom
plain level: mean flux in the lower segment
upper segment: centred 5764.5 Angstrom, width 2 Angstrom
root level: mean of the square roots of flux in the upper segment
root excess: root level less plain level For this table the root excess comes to -29.0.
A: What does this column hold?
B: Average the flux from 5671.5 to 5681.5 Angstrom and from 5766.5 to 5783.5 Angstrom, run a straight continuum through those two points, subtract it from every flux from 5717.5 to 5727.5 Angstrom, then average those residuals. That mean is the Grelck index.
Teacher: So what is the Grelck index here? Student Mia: 1.0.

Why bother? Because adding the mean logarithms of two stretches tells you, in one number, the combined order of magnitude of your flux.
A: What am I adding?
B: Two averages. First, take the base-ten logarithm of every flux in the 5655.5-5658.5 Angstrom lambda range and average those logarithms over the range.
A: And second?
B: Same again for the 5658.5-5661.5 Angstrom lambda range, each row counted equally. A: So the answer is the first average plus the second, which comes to 3.28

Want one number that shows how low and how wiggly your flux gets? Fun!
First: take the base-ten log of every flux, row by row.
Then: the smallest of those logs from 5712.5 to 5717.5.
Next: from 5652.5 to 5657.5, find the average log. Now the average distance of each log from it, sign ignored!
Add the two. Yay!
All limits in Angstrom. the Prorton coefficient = 1.64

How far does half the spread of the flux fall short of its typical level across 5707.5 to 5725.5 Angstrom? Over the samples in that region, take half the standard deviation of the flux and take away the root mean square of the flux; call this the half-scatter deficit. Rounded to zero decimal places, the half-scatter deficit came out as -42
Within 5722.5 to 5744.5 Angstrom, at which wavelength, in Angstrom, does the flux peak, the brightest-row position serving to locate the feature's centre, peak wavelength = 5737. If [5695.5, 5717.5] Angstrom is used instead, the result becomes 5716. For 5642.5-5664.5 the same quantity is 5656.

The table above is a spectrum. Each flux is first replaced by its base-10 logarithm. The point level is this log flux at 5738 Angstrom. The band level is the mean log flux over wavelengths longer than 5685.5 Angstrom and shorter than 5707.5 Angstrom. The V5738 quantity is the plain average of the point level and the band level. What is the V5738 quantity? 1.65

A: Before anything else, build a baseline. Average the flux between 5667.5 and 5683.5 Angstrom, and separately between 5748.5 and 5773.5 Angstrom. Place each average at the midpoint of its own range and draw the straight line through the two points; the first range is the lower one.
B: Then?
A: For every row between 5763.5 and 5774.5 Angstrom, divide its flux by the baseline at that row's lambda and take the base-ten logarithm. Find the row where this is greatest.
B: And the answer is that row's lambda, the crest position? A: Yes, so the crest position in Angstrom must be 5768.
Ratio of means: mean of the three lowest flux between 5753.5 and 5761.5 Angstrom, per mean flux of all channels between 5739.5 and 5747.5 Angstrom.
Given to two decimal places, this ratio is 0.98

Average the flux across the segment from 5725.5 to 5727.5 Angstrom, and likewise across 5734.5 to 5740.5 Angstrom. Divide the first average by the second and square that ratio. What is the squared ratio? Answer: 0.81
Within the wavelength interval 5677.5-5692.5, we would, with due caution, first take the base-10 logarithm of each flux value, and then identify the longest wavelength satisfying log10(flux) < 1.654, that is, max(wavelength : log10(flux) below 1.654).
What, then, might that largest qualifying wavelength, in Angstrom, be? 5691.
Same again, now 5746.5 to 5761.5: 5755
